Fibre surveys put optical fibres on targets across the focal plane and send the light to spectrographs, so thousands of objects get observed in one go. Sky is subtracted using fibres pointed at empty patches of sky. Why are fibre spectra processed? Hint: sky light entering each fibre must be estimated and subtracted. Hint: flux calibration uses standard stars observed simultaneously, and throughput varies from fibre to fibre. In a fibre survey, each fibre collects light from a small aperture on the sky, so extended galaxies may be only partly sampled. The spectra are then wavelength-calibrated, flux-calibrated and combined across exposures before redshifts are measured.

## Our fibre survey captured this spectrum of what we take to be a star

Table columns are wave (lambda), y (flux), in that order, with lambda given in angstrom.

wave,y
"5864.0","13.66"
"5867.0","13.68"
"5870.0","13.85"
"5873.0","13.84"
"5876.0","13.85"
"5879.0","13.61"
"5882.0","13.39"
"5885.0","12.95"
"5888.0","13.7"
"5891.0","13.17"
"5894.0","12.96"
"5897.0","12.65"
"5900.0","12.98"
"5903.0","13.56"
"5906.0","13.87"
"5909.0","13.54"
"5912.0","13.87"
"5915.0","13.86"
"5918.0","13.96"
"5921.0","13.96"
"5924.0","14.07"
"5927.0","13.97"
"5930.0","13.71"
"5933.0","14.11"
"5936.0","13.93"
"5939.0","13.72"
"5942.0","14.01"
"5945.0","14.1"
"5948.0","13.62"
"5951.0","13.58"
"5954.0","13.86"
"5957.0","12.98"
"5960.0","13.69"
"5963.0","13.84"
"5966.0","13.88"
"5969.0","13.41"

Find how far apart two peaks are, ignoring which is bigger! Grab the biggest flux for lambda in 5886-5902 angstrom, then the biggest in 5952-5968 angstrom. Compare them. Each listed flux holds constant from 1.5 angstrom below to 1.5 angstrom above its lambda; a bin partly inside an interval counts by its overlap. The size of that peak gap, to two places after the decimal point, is 0.18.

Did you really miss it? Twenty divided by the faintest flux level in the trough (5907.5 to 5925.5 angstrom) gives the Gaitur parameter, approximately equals 1.48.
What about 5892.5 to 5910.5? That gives 1.58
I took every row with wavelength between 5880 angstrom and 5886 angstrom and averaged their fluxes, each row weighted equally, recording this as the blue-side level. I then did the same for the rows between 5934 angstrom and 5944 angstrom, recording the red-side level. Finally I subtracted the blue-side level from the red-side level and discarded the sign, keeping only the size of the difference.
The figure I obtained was 0.7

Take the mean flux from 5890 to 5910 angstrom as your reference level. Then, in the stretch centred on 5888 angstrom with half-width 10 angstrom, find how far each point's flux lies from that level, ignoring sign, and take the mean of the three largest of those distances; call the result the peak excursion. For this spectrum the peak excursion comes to 0.47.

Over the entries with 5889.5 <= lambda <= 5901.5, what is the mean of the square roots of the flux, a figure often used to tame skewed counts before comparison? 3.60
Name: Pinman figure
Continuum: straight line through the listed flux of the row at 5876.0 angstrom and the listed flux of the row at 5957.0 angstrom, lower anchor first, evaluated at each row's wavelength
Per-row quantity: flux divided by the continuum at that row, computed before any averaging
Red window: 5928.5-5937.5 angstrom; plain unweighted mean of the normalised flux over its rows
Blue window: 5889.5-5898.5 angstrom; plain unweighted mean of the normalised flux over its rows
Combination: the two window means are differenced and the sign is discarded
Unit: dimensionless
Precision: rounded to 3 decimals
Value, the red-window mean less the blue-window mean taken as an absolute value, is 0.105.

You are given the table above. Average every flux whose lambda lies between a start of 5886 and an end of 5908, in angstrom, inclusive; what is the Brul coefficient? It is 13.3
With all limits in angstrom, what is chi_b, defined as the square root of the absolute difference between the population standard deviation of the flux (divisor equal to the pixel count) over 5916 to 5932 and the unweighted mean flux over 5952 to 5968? 3.68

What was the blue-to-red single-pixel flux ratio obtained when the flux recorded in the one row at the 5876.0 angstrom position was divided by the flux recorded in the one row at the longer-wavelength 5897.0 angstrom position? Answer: 1.09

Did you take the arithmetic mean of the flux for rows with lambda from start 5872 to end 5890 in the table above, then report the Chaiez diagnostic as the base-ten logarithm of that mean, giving 1.13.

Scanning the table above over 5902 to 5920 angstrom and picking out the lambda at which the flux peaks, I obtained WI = 5918.0 angstrom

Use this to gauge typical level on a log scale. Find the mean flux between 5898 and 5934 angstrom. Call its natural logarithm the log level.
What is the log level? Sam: 2.62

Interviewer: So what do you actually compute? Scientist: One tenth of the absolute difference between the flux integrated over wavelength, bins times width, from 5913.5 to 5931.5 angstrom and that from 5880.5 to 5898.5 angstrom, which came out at 1.4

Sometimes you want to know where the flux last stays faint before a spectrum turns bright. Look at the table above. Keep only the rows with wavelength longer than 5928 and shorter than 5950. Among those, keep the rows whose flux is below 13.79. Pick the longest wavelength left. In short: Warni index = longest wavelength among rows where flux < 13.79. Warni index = 5948.0 angstrom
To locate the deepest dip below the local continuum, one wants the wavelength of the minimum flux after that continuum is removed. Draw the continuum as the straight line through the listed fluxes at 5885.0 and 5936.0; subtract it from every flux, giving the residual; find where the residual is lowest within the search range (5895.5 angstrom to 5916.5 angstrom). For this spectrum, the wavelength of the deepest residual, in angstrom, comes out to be 5897.0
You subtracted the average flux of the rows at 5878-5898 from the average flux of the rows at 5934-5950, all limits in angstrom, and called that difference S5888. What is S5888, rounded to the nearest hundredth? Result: 0.67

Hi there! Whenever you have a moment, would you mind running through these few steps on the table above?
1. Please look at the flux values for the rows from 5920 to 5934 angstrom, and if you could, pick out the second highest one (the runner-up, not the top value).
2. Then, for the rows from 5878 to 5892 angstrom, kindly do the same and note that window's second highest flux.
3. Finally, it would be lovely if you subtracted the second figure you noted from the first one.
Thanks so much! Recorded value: 0.46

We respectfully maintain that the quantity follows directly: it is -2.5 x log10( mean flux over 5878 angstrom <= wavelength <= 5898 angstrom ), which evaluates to -2.80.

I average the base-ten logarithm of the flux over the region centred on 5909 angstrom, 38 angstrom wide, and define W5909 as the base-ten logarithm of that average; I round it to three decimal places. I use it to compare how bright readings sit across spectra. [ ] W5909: 0.054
